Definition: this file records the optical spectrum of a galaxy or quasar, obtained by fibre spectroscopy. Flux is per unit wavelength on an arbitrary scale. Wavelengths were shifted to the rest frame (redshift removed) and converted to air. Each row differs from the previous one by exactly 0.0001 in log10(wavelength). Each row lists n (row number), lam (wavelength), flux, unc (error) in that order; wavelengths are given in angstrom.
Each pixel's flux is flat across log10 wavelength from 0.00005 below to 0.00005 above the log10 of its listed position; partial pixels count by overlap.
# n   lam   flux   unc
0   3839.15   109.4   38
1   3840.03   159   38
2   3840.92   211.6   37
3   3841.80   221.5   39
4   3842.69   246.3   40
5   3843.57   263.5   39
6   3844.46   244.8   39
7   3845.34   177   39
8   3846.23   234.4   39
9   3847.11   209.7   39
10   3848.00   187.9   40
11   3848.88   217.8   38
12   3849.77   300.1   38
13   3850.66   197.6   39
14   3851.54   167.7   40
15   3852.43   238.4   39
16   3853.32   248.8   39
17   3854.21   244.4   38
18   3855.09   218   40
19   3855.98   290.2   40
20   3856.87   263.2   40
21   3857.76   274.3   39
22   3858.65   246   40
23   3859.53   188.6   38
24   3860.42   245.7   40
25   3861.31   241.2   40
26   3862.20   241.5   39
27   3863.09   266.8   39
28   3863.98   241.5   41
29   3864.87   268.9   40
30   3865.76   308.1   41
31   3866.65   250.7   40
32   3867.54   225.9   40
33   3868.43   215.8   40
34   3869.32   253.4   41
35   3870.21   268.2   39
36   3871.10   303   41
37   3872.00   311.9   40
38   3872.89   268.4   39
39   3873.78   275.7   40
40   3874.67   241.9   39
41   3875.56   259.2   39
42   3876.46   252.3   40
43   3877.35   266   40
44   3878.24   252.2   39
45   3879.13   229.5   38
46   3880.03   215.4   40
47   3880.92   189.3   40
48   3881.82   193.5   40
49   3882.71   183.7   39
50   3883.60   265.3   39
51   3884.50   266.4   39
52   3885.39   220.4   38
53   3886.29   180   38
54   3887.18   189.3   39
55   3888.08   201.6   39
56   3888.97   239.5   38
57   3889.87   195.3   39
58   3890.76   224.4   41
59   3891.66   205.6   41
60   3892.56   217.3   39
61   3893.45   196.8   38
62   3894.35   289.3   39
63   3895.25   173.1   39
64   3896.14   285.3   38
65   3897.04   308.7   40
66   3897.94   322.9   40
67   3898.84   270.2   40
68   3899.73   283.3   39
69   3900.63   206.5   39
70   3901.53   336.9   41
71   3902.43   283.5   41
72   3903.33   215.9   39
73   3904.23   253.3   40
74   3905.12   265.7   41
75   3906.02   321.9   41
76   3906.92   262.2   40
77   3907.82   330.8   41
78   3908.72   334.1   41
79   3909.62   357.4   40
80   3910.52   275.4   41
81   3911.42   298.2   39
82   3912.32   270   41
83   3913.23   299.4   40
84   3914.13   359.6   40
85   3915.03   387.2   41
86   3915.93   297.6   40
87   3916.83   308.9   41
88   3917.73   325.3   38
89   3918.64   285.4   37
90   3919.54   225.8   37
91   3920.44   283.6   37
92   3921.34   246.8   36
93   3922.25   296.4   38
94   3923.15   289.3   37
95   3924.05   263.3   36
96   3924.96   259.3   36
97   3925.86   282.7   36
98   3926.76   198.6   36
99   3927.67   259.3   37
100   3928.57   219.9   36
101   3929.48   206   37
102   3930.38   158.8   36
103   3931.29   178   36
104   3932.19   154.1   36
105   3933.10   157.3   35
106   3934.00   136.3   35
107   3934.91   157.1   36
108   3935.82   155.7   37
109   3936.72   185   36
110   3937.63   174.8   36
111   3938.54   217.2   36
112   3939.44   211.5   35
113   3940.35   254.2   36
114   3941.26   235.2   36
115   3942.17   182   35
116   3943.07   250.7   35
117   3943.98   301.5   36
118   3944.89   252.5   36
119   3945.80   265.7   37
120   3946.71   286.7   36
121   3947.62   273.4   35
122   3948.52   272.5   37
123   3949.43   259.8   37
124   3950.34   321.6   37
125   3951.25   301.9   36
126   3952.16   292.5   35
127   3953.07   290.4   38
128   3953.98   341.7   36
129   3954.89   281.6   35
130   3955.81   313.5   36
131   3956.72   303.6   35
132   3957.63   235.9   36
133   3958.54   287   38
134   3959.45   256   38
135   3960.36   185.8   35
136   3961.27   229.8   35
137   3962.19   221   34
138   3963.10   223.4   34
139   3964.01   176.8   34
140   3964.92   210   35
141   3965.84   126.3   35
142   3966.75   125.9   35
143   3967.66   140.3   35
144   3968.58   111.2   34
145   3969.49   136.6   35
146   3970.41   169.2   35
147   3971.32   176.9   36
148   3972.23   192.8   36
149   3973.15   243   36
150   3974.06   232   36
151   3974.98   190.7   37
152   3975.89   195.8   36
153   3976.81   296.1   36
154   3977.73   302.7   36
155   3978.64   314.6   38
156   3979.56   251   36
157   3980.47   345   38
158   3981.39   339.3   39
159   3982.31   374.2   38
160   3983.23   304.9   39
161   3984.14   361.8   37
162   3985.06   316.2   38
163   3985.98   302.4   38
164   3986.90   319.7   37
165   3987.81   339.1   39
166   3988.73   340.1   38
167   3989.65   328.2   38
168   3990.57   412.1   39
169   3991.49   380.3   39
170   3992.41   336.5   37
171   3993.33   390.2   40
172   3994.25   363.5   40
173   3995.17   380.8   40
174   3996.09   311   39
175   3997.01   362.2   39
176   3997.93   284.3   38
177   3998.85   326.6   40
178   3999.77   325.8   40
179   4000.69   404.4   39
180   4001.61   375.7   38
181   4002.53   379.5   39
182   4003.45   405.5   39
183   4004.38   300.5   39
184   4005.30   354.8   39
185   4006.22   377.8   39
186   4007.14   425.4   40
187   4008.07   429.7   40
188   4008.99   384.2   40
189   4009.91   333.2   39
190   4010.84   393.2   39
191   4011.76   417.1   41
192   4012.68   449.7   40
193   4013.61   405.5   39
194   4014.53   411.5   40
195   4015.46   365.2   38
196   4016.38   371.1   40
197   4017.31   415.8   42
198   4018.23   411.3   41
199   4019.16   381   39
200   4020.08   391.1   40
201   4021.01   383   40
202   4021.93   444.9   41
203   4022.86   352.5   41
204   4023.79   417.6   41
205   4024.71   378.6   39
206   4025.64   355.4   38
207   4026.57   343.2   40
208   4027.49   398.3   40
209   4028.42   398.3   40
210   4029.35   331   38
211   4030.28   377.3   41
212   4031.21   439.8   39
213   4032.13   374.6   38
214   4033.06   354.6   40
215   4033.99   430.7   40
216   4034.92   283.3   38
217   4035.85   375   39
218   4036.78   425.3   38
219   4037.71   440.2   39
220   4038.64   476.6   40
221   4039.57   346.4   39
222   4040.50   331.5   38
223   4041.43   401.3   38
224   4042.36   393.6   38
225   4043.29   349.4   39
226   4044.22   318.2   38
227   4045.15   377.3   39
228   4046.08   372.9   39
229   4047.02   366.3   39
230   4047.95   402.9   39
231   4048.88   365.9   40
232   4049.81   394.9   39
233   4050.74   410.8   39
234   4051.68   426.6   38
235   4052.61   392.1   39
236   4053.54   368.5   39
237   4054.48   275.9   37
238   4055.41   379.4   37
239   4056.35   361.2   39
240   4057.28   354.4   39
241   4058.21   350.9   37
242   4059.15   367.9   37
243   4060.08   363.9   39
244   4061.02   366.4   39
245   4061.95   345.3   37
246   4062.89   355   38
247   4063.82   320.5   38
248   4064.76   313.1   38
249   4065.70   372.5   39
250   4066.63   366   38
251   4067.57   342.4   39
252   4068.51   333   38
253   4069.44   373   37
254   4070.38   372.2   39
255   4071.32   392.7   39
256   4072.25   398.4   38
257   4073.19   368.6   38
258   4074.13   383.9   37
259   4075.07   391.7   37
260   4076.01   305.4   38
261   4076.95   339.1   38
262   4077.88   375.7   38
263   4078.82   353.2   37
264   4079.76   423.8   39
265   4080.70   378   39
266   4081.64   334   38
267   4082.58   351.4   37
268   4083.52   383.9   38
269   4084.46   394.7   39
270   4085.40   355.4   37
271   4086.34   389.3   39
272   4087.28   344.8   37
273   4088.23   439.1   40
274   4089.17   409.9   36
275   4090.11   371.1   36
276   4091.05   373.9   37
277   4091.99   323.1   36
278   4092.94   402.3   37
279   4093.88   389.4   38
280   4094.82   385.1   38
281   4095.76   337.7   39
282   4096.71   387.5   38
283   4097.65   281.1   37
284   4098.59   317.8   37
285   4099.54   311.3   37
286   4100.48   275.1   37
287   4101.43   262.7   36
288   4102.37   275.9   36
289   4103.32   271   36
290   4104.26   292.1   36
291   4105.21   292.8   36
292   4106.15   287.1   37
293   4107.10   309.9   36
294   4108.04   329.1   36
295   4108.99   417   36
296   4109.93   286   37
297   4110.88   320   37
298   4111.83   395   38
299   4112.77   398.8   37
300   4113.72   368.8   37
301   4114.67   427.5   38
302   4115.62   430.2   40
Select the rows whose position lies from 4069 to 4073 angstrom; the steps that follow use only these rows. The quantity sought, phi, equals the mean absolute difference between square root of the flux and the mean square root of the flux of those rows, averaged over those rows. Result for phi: 0.3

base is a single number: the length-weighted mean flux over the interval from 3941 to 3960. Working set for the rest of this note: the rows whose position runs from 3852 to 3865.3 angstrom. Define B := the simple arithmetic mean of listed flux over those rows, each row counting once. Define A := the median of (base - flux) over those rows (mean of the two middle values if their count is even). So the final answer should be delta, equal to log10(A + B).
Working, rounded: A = 31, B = 248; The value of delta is 2.445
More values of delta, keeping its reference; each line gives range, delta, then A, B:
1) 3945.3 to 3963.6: 2.433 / -1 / 272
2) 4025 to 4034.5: 2.449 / -99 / 380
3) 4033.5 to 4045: 2.436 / -108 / 381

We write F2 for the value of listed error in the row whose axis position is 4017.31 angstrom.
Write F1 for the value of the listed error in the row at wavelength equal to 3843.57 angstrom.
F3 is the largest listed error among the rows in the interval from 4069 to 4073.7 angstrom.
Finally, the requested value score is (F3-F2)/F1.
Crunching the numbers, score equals -0.077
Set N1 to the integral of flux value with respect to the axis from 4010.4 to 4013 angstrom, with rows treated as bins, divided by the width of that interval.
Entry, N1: 420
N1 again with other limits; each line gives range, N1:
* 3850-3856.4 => 231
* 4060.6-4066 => 344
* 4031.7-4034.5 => 385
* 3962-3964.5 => 206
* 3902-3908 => 274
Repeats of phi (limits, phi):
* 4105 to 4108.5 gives 0.4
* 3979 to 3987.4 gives 0.8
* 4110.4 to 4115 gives 0.8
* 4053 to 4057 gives 1.0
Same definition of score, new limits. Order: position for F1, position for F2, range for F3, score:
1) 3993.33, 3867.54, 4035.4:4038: -0.025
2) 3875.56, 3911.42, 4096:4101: -0.026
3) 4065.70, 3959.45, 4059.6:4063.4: 0.026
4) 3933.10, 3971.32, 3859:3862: 0.114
